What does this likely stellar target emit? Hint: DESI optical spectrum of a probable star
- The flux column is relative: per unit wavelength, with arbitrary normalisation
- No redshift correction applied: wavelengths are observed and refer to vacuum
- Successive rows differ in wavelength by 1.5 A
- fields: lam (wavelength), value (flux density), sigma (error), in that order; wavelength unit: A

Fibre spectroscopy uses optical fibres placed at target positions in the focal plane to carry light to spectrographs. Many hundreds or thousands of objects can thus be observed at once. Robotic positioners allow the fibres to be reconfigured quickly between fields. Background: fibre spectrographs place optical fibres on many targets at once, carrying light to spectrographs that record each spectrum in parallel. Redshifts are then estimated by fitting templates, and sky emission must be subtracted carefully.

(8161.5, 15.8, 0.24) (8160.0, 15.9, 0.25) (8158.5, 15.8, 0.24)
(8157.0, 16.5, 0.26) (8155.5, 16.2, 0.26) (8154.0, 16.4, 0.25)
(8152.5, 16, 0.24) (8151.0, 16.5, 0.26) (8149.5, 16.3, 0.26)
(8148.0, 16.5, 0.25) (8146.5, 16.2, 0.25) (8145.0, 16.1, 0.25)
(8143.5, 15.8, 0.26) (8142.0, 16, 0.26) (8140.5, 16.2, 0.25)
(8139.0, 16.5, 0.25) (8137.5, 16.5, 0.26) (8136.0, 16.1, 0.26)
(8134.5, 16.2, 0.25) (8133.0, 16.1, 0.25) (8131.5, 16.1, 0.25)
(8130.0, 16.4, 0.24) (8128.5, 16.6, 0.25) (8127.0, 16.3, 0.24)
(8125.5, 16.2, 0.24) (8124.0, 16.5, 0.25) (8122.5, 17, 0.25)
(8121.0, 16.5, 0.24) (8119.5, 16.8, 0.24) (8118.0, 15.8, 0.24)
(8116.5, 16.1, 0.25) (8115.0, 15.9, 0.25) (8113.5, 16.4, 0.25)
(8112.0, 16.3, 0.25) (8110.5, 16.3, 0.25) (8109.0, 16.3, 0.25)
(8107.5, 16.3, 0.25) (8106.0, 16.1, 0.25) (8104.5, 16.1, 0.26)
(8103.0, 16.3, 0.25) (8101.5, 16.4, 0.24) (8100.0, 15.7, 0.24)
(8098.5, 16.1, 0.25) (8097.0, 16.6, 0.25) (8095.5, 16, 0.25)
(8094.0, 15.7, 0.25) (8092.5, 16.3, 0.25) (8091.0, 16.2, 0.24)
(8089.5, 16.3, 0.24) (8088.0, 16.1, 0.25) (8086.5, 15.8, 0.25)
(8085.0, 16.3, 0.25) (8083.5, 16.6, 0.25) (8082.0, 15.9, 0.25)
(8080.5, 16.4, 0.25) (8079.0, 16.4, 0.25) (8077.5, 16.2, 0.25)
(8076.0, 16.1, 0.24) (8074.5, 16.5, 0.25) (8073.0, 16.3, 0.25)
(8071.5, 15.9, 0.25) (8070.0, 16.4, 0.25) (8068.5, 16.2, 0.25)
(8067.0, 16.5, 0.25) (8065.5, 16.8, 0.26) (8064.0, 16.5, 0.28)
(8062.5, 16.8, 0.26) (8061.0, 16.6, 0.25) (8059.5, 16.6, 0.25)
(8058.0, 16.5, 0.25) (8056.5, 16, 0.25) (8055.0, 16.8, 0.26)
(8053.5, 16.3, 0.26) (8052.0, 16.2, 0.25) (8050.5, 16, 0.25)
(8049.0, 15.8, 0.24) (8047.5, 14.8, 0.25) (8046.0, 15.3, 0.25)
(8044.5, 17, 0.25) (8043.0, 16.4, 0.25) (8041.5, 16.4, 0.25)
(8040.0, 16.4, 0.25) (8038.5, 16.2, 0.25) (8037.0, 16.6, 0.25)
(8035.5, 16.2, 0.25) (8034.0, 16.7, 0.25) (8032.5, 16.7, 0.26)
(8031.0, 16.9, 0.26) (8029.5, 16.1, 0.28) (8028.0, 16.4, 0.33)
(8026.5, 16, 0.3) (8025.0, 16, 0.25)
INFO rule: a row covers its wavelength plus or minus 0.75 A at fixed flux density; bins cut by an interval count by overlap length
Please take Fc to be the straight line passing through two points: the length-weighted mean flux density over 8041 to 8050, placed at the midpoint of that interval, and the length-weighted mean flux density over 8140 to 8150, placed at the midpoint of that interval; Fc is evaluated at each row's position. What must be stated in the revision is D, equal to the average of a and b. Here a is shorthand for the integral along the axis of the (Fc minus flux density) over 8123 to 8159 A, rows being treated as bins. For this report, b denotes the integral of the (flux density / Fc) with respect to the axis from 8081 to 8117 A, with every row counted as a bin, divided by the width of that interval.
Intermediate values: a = -4.1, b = 1.01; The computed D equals -1.6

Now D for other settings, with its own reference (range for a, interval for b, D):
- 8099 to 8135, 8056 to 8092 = -2.8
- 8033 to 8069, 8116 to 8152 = -6.1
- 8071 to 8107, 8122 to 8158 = -2.2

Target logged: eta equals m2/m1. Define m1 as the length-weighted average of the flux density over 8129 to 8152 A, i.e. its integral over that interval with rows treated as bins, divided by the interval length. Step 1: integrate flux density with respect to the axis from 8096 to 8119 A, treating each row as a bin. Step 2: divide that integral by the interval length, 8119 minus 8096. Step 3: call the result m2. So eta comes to 1.00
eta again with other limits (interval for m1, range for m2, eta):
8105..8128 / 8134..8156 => 0.99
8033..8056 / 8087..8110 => 1.00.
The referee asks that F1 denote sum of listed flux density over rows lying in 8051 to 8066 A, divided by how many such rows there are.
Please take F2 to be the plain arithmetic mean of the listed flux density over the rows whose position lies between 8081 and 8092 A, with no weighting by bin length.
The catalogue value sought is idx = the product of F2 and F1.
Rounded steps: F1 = 16.5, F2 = 16.2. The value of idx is 267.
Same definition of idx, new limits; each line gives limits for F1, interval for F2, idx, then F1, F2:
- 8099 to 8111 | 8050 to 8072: 266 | 16.2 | 16.4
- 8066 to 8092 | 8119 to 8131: 269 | 16.2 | 16.5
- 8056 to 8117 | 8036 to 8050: 262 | 16.3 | 16.1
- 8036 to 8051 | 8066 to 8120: 261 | 16.1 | 16.2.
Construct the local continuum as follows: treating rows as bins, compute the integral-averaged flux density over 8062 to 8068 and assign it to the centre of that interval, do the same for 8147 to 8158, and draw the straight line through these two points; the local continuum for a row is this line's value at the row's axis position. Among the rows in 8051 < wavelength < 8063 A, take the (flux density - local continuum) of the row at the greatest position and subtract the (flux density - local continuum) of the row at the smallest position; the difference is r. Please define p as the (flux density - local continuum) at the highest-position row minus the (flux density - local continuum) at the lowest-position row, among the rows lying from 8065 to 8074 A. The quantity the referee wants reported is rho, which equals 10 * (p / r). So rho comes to -7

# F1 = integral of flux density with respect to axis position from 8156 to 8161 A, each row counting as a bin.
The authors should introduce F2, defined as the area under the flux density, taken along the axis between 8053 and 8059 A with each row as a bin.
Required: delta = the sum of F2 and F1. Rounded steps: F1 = 80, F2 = 98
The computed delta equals 179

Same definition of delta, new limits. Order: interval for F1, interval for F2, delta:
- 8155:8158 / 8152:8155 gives 98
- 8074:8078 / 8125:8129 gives 130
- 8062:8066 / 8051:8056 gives 149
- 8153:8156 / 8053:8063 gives 214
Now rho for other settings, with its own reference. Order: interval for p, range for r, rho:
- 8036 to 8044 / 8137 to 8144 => 3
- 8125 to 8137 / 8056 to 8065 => -1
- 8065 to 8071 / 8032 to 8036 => 8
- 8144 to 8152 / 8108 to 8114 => 36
